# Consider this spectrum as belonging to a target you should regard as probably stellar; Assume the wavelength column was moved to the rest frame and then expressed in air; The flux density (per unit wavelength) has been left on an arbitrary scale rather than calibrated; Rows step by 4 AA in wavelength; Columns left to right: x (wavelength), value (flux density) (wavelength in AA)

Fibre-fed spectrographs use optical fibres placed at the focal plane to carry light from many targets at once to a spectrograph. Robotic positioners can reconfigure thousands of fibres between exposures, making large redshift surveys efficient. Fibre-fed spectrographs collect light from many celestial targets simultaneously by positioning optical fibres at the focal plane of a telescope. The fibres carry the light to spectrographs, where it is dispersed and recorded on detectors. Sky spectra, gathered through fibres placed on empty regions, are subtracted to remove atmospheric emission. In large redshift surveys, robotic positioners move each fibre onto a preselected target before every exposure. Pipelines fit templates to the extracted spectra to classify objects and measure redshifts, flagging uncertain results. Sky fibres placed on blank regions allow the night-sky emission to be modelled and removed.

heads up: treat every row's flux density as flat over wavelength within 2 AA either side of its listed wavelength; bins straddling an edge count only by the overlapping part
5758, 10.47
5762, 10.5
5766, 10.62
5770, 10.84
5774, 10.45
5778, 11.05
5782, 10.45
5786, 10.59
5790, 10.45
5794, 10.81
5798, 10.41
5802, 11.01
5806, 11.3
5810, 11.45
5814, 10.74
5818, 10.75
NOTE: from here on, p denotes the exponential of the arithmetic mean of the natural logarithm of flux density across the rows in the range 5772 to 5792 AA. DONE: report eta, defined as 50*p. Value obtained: 530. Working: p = 10.6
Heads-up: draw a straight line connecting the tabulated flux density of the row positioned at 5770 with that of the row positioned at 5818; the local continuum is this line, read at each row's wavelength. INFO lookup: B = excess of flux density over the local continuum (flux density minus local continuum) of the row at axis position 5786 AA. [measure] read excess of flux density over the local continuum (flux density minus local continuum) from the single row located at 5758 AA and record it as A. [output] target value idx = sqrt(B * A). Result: 0.29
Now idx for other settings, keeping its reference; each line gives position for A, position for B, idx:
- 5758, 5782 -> 0.38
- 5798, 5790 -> 0.36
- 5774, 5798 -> 0.38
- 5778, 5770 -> 0.00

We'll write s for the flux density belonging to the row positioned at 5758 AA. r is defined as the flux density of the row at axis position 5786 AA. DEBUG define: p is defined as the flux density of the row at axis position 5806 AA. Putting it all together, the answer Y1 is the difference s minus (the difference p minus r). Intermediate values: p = 11.3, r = 10.59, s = 10.47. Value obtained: 9.8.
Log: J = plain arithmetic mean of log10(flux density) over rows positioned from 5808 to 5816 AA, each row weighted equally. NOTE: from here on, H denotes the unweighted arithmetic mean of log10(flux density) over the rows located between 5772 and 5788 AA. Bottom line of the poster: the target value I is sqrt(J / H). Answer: 1.009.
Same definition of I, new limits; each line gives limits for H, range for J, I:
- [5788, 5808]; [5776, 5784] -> 0.999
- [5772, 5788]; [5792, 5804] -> 1.002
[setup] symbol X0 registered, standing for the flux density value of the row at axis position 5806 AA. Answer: 11.3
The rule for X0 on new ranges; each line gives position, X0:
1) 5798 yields 10.41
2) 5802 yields 11.01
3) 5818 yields 10.75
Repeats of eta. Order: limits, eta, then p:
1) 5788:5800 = 528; 10.6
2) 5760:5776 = 530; 10.6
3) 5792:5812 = 549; 11.0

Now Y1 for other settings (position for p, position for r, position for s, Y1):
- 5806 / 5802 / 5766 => 10.3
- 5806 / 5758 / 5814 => 9.9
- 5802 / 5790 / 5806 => 10.7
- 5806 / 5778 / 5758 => 10.2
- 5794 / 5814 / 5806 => 11.2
